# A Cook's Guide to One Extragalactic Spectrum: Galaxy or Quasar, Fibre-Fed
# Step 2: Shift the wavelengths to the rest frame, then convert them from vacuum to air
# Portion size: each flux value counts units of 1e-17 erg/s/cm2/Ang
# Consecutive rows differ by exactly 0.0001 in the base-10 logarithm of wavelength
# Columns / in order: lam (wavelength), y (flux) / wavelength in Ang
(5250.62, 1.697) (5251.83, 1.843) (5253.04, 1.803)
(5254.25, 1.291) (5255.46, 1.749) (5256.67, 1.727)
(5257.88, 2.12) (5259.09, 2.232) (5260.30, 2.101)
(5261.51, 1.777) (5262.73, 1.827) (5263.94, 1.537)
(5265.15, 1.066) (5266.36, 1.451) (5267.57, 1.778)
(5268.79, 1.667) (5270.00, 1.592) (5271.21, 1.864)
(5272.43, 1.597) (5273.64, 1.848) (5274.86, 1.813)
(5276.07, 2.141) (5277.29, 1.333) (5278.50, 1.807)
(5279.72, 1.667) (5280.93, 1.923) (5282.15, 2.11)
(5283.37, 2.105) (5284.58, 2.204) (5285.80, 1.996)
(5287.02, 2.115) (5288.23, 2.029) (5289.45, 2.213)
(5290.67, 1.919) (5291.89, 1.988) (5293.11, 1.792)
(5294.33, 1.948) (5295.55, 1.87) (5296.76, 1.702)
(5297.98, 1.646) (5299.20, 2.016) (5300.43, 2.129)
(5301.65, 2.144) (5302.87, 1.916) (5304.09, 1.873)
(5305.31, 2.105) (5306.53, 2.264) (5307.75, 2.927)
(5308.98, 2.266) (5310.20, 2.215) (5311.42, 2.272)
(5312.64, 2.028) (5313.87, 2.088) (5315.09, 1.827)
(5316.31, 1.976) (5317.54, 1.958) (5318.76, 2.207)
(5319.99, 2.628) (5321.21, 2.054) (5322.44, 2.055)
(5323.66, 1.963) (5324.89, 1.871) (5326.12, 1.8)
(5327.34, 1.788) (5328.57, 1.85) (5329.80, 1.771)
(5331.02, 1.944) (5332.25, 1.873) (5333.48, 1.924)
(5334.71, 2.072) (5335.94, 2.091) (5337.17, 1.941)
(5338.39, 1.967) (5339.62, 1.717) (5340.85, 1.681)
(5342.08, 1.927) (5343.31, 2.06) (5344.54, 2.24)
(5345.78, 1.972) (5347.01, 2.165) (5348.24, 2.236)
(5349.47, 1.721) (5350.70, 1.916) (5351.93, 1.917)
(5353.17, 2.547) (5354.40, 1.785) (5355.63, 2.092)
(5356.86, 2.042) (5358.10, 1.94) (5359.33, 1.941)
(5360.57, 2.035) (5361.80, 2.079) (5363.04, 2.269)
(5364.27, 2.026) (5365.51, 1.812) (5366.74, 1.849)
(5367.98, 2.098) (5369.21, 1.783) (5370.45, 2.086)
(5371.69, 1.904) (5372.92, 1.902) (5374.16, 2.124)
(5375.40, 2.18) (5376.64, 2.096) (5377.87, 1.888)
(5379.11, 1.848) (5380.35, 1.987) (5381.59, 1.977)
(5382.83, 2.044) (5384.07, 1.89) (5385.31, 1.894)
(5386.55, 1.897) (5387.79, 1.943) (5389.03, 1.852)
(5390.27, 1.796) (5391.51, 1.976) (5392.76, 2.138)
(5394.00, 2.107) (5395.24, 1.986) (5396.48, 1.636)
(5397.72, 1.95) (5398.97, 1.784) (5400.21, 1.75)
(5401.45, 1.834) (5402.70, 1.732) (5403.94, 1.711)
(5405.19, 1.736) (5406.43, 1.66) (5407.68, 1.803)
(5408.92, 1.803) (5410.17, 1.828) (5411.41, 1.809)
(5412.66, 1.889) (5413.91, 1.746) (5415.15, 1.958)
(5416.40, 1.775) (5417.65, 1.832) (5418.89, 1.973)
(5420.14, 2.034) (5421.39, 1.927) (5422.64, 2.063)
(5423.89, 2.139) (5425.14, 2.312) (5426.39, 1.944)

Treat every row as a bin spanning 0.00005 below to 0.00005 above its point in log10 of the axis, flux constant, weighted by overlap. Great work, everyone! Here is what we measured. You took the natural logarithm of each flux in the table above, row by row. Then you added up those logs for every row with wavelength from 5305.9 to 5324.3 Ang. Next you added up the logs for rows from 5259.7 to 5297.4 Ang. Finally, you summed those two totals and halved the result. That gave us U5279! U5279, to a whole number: 15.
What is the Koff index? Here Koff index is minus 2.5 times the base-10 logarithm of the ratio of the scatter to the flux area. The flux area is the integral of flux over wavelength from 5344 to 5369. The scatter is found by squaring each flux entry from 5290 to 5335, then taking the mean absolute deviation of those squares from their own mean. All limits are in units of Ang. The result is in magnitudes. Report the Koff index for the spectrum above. 4.6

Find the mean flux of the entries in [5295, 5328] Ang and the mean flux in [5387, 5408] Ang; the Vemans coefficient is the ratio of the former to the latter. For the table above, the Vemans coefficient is 1.11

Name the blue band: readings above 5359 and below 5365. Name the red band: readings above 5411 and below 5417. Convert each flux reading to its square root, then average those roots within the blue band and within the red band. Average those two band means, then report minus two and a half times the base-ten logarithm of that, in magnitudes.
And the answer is -0.36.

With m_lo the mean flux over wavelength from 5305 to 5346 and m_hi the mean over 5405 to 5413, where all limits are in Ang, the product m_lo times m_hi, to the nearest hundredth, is 3.65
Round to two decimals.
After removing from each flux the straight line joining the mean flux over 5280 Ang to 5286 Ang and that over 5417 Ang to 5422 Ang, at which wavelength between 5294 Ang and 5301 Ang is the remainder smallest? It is 5297.98 Ang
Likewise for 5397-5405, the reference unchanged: 5403.94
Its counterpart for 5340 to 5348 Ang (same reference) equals 5340.85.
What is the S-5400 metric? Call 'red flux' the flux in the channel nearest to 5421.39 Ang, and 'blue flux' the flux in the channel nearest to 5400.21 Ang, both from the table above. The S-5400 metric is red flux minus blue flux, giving 0.18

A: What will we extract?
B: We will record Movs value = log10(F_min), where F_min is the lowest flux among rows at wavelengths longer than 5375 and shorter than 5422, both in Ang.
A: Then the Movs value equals 0.214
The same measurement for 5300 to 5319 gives 0.262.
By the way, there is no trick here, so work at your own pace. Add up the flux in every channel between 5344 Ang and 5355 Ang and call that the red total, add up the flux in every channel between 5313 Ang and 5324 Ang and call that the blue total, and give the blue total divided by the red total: 1.01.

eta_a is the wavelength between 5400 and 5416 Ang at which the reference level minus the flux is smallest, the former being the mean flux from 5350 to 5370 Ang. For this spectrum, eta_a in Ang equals 5415.15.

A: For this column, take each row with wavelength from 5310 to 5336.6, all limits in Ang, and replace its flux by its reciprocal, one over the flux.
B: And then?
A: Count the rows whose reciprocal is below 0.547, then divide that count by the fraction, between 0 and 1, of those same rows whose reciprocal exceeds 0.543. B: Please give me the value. 99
